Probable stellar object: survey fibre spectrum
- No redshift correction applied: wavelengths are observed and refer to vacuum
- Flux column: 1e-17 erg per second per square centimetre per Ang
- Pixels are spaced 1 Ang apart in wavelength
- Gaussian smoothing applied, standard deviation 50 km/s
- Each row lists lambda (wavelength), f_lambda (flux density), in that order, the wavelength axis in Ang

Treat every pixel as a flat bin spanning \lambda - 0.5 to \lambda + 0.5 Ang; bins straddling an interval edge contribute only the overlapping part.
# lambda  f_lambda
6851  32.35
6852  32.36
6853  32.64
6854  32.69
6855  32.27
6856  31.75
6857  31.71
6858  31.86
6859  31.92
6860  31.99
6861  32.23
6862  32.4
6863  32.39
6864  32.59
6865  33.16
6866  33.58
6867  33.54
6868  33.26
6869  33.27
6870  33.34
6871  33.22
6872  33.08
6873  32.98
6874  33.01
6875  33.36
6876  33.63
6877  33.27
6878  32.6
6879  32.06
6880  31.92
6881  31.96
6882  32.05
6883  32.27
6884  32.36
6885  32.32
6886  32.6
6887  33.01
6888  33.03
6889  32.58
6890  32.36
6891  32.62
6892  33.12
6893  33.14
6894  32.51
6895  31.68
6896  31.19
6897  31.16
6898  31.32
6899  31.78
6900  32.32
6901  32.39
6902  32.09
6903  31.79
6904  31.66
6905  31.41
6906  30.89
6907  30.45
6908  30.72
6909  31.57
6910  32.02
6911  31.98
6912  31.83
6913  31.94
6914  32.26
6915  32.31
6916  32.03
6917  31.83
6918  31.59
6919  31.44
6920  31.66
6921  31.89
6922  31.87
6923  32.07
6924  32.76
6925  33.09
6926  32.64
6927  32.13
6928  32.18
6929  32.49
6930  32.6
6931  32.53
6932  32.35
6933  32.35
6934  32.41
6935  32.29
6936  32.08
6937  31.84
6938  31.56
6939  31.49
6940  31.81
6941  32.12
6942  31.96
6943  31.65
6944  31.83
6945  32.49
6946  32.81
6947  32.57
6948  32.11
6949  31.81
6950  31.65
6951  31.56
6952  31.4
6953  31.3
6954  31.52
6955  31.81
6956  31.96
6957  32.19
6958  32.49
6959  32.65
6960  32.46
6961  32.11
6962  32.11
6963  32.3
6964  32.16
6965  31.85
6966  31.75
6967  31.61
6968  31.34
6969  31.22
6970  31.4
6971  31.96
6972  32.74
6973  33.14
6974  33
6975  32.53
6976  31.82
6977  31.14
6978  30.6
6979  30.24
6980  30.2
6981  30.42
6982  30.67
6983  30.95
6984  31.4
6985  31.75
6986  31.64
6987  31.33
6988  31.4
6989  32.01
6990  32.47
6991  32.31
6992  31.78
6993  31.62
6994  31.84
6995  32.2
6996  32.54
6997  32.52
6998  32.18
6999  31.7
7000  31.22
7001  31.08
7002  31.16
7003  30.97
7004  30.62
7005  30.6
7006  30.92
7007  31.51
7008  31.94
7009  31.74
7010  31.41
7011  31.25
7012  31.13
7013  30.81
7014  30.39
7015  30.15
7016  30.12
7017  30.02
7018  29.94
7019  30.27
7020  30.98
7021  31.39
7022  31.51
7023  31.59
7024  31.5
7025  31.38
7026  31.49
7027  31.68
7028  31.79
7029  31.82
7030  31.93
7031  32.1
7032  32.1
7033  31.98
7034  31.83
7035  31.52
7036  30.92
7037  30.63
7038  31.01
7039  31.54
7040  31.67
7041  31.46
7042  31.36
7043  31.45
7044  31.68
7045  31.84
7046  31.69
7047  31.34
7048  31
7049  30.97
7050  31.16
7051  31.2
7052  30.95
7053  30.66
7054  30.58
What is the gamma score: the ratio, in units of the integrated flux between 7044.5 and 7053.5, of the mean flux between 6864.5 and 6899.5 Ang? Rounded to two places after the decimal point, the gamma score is 0.12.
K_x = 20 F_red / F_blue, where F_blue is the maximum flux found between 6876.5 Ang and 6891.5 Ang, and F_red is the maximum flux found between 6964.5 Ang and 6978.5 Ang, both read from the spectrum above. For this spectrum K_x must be 19.9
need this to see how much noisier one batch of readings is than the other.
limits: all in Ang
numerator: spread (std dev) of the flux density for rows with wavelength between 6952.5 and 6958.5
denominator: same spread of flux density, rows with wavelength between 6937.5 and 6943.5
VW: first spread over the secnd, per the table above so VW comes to 1.8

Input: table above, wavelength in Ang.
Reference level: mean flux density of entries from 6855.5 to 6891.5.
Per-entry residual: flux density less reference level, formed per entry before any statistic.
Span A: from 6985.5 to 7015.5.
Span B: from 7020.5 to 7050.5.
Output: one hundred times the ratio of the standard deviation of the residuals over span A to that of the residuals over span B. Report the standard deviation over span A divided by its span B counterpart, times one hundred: 178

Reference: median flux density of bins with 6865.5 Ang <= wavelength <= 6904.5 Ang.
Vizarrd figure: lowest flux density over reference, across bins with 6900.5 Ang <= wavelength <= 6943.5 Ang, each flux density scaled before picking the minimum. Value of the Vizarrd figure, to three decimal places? 0.935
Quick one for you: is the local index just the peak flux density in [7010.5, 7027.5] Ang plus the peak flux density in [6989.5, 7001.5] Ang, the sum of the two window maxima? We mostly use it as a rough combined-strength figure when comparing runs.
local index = 64.2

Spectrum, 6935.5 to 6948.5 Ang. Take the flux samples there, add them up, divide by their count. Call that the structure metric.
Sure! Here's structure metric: 32.0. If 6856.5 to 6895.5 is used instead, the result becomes 32.7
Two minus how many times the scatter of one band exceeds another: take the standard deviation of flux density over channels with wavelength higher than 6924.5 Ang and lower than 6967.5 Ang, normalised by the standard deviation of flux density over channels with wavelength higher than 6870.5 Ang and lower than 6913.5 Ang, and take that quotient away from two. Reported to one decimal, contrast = 1.4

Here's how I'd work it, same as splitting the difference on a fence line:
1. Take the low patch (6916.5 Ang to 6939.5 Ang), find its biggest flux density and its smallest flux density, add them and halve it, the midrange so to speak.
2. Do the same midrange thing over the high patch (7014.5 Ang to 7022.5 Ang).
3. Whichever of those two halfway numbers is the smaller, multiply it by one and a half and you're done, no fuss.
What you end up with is 46.1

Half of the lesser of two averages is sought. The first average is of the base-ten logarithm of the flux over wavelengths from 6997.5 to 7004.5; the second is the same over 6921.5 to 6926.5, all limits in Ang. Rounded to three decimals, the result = 0.748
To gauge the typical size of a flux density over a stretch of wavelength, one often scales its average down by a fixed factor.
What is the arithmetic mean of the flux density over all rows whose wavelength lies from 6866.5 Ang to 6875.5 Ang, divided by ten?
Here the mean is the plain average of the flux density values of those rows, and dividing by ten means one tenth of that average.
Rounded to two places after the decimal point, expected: 3.32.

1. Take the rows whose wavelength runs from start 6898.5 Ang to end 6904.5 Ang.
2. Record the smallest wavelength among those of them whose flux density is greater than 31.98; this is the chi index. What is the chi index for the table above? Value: 6900 Ang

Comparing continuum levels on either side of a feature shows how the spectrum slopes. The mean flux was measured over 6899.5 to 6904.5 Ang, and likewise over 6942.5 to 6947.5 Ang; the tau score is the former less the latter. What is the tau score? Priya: -0.2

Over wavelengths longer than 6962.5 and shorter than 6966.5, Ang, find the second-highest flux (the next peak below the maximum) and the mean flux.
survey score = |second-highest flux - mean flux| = 0.145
